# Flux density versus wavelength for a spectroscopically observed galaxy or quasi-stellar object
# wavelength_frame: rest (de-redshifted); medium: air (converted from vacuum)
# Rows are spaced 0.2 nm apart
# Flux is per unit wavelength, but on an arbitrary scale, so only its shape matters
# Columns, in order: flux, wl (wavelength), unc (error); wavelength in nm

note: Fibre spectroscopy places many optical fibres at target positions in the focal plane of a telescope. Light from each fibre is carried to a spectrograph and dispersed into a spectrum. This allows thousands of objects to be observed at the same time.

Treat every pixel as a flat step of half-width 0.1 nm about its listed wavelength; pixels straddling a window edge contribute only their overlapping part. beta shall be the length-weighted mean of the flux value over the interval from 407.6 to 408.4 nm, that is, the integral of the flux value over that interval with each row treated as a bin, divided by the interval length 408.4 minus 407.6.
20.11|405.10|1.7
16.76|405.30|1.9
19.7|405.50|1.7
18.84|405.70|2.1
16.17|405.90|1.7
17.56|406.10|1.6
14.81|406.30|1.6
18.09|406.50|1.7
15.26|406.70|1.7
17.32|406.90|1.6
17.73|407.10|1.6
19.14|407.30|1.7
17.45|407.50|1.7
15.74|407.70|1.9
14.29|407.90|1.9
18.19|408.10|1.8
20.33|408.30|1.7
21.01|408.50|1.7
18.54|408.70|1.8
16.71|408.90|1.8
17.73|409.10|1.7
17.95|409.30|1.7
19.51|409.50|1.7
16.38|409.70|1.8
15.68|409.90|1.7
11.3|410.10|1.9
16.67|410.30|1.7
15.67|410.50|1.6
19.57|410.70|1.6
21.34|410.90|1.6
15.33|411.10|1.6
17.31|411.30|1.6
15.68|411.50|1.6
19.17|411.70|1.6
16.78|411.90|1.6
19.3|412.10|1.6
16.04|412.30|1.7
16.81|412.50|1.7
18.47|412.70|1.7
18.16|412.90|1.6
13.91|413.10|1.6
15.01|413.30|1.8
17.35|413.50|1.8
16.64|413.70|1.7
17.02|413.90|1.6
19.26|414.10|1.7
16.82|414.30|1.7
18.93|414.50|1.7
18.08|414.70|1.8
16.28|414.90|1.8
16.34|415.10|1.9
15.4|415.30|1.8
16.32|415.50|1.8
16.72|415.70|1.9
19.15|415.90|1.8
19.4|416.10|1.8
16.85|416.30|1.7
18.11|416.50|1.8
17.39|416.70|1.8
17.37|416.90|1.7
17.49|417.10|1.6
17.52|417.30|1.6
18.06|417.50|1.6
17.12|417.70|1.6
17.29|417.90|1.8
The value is 17.1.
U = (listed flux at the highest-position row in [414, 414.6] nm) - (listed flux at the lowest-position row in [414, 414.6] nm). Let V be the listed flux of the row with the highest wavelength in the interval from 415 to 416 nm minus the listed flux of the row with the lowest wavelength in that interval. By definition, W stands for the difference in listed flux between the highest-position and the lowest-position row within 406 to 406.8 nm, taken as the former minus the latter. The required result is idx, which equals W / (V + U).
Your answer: -0.9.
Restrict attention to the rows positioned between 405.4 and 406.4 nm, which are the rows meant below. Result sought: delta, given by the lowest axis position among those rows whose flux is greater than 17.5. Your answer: 405.50 nm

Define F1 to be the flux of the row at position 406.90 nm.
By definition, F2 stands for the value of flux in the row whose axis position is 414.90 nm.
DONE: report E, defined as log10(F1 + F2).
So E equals 1.53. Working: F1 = 17.32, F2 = 16.28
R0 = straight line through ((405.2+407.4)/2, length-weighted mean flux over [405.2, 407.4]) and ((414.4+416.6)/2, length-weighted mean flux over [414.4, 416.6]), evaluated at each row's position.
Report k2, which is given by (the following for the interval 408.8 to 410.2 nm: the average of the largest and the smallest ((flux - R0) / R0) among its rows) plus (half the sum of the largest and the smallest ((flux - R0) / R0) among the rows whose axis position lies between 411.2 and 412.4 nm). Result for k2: -0.11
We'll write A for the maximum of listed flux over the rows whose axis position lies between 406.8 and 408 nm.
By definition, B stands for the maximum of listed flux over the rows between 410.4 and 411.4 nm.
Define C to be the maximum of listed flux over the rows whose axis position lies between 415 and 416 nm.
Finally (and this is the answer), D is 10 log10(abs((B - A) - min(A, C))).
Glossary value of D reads 12.29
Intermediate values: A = 19.14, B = 21.34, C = 19.15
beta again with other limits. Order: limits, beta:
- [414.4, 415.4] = 17.0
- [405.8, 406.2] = 16.9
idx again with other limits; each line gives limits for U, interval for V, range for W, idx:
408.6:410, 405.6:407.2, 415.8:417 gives 0.4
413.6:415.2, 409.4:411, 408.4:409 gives -2.8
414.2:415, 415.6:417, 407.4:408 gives -28.7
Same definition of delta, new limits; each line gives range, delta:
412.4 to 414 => 412.70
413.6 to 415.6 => 414.10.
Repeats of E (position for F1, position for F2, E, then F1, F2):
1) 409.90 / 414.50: 1.54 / 15.68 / 18.93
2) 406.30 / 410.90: 1.56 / 14.81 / 21.34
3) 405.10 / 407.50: 1.57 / 20.11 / 17.45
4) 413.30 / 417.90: 1.51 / 15.01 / 17.29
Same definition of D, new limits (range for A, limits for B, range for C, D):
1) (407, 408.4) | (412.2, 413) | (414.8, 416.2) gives 13.28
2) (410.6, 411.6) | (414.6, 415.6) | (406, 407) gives 13.29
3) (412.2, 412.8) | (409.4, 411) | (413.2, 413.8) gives 11.61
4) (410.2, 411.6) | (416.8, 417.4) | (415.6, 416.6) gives 13.66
